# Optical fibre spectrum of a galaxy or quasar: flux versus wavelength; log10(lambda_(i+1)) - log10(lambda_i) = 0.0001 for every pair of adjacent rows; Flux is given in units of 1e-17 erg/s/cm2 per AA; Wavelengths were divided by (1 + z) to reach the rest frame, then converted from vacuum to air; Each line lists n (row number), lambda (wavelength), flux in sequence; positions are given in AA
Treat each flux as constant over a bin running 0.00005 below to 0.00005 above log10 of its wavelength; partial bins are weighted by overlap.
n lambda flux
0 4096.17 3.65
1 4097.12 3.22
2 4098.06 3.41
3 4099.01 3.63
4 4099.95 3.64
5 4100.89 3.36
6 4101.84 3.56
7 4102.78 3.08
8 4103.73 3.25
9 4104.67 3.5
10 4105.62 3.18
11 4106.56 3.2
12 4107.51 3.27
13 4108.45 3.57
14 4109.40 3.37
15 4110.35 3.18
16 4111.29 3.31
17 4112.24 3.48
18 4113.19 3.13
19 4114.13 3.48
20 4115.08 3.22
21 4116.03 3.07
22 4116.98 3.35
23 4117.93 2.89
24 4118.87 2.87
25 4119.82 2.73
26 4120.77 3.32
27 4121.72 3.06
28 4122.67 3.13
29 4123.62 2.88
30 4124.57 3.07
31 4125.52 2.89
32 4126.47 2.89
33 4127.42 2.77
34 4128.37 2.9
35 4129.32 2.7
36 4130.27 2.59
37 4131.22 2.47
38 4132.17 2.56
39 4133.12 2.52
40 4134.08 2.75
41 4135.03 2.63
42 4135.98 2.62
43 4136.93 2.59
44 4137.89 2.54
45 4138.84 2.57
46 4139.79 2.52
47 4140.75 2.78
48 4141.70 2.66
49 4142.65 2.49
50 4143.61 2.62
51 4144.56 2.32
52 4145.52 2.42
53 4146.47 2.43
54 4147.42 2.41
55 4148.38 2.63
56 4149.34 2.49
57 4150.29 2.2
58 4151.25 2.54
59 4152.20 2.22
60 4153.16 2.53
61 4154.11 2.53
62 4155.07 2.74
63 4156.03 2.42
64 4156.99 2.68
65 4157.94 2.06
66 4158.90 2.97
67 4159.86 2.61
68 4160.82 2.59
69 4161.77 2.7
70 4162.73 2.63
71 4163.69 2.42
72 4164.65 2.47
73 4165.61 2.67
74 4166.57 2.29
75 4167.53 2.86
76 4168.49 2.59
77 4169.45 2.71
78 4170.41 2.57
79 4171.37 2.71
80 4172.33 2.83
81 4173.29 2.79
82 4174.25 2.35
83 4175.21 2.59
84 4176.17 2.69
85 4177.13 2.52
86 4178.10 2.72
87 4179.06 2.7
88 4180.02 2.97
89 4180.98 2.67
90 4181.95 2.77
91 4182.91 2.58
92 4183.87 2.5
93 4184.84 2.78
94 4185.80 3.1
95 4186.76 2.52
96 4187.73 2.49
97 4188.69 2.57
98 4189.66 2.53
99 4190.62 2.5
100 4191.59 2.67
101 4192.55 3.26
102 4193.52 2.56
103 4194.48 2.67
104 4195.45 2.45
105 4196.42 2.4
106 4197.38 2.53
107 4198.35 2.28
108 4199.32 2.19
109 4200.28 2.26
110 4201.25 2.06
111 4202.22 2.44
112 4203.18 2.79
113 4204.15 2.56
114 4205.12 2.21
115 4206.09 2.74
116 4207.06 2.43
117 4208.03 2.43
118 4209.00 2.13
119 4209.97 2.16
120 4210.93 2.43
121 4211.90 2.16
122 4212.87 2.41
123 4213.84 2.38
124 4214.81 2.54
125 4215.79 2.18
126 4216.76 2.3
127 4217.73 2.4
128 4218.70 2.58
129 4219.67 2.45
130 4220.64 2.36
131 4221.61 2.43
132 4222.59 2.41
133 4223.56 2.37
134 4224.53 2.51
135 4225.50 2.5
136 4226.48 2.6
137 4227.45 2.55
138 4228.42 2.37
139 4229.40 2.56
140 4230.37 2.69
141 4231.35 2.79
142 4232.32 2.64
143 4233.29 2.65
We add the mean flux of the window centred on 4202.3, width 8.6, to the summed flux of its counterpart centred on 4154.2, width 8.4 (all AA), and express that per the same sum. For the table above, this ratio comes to 1.11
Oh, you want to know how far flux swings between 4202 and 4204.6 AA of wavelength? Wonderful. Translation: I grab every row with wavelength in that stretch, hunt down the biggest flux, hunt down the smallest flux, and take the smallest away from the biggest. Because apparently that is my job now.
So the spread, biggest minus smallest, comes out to 0.35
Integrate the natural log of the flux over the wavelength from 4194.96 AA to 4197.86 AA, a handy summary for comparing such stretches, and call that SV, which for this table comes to 2.61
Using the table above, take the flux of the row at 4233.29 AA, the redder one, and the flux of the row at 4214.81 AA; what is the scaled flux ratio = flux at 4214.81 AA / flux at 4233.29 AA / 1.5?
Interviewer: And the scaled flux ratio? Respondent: 0.64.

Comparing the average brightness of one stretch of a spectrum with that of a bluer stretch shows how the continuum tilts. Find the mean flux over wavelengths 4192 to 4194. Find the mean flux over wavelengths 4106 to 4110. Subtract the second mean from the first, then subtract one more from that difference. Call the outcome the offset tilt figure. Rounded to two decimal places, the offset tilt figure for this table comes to -1.44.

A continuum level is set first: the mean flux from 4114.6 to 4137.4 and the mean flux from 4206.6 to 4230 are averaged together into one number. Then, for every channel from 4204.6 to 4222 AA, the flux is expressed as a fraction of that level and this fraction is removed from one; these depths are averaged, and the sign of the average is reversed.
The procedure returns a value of -0.10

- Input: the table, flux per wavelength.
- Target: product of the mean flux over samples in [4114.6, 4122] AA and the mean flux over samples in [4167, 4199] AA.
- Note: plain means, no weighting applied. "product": 8.1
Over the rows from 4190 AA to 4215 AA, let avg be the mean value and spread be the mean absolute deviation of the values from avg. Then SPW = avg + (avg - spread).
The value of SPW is 4.7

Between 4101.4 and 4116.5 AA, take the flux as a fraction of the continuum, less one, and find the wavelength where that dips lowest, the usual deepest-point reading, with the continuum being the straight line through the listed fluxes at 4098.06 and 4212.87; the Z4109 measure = 4102.78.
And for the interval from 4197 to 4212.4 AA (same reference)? 4201.25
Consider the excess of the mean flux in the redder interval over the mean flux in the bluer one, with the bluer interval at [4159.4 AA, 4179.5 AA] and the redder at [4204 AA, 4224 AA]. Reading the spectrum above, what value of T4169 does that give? -0.24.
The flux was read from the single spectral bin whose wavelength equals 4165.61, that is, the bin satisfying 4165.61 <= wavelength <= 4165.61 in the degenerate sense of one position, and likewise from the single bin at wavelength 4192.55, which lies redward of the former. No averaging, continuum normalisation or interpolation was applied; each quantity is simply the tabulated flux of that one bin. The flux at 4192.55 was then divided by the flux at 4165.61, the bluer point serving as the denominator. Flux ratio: 1.22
